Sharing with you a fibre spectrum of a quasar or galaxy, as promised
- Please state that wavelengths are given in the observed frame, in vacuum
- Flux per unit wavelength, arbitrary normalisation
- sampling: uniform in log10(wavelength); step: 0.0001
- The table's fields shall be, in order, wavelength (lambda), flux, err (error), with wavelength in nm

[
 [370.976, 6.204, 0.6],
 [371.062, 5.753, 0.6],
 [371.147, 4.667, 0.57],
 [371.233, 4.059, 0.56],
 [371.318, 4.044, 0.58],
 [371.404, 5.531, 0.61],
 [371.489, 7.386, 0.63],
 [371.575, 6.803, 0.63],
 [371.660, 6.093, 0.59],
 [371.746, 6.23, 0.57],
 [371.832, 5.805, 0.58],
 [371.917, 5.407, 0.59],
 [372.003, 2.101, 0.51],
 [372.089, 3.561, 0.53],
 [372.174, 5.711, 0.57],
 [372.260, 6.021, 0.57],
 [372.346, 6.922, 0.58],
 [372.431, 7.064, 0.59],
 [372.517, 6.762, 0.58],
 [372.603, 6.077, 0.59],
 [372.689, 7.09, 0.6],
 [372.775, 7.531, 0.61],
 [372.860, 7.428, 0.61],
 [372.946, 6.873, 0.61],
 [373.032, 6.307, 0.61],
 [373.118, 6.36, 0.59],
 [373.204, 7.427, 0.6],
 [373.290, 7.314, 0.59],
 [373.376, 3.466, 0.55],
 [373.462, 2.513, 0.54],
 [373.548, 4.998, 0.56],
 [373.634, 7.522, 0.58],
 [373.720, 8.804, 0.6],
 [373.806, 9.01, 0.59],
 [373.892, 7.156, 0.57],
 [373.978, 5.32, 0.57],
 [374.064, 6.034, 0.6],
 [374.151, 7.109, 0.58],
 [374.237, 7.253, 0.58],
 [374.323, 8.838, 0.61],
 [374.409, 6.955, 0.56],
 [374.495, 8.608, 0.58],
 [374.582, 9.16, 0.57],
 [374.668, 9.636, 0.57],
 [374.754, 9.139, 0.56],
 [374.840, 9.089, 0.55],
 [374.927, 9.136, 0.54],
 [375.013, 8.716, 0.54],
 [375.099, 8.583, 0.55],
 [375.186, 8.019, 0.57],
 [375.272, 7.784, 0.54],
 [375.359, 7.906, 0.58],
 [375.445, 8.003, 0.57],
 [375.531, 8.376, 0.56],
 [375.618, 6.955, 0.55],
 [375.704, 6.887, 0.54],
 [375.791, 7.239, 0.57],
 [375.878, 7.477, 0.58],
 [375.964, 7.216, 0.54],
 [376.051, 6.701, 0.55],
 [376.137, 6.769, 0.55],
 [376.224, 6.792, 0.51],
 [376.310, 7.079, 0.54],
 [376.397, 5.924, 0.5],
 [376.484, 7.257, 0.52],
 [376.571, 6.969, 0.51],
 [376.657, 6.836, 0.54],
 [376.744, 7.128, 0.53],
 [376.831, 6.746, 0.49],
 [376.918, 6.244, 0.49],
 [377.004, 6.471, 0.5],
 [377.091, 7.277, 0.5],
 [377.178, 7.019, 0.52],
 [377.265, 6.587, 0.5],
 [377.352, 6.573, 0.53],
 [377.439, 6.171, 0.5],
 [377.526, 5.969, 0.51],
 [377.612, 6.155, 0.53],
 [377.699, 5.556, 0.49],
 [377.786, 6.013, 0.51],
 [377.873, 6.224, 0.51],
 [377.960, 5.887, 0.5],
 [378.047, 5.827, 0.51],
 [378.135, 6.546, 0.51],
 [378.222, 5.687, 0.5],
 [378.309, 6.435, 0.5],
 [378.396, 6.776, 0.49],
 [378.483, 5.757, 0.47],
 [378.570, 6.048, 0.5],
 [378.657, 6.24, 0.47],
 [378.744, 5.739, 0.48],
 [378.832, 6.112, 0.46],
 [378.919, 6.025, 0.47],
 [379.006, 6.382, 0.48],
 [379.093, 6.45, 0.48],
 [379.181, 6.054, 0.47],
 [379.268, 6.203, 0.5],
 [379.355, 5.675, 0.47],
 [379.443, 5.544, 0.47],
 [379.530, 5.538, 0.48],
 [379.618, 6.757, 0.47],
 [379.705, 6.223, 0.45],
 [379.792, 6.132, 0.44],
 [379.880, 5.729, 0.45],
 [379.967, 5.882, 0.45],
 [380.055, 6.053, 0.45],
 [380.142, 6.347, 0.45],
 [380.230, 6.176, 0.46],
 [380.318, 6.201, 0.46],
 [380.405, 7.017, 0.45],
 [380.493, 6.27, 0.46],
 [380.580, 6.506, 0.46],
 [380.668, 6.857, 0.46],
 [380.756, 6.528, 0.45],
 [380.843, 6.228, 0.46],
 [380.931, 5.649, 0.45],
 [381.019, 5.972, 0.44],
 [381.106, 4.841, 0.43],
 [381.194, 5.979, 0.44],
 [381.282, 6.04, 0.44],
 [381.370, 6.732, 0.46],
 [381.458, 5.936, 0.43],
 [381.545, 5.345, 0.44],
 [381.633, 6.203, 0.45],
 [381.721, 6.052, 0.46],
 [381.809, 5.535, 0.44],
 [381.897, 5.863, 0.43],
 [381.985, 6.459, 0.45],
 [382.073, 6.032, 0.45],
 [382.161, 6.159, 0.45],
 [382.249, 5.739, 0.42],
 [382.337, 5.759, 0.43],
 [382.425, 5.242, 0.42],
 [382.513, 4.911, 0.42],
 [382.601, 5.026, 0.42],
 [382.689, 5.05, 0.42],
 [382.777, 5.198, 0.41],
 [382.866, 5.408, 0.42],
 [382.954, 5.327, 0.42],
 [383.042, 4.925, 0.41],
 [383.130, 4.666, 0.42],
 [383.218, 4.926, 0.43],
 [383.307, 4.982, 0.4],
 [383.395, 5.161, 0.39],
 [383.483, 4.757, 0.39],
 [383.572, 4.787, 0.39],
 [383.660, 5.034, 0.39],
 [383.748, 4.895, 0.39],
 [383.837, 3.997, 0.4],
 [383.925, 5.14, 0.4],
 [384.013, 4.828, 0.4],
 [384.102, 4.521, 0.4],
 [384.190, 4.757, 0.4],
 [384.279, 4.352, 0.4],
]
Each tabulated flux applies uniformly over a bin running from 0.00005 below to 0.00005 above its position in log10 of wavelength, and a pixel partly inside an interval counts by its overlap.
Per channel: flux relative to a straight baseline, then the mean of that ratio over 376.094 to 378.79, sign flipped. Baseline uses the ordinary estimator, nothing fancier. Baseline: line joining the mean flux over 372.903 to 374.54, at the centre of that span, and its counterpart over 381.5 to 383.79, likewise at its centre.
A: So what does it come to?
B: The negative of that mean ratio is -1.04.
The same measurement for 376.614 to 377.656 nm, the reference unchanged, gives -1.06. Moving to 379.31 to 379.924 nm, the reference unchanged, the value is -1.02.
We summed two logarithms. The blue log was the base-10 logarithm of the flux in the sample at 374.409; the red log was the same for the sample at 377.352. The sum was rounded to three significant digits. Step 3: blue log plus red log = 1.66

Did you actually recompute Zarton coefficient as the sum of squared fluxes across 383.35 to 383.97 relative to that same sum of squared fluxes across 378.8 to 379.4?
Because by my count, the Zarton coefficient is 0.622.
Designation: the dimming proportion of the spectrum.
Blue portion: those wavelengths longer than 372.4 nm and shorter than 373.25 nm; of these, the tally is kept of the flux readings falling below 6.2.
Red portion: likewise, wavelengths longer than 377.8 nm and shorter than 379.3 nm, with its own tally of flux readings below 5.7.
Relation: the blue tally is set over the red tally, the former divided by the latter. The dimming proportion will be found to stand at 1.0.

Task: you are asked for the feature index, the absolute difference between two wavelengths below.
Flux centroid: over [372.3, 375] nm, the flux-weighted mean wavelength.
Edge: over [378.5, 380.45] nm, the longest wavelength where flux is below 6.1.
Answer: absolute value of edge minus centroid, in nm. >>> 6.34 nm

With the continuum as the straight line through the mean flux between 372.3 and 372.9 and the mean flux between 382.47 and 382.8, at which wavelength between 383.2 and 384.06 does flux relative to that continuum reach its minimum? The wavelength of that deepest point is 383.837 nm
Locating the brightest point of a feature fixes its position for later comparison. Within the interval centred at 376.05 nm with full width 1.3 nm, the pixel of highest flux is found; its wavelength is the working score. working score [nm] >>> 375.531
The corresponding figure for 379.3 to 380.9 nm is 380.405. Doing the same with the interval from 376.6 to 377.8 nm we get 377.091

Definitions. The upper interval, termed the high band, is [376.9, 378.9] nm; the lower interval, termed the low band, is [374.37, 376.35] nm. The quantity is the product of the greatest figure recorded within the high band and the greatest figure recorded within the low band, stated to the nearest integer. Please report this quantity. 70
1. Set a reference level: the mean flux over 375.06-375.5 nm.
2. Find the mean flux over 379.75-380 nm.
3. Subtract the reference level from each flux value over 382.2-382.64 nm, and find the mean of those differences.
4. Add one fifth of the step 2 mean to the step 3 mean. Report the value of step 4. -1.54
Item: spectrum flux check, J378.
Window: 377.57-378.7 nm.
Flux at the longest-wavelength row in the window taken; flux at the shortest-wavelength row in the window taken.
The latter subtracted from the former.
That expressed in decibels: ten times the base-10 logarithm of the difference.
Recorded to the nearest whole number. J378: -11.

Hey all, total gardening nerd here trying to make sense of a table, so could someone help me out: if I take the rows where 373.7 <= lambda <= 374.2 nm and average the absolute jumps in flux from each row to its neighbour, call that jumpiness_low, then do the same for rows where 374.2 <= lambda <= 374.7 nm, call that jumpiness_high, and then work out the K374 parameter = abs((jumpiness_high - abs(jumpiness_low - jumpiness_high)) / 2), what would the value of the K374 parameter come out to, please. 0.57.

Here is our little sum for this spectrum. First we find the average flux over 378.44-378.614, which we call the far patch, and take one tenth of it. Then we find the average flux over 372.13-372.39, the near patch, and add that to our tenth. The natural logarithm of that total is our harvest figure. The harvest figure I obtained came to 1.9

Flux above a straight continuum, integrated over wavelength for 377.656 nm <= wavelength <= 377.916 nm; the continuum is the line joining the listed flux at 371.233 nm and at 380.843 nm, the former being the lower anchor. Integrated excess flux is 0.1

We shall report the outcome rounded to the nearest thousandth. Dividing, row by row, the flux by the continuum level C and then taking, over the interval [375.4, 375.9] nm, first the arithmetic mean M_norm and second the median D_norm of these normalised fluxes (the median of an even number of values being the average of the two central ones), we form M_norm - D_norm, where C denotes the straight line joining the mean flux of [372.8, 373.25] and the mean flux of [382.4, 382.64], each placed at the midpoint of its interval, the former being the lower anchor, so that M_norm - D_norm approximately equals 0.014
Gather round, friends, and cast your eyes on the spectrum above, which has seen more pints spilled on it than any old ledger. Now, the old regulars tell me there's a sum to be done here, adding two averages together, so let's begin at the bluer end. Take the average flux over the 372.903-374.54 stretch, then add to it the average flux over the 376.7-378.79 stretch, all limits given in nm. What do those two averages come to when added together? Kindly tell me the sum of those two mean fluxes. 13.0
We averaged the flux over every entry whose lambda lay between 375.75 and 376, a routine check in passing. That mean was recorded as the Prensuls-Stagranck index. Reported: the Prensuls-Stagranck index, 7.3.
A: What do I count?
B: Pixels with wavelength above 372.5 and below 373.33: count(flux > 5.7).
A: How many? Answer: 10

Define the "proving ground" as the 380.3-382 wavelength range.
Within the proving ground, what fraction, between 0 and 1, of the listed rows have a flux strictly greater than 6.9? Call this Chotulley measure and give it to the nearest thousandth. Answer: 0.050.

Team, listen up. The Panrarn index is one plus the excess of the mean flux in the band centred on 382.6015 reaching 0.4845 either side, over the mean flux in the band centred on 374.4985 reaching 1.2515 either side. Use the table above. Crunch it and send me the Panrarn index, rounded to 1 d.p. -1.2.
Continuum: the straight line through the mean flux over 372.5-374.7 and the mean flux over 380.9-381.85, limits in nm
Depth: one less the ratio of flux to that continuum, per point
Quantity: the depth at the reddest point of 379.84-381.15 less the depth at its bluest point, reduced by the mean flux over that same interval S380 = -6.03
